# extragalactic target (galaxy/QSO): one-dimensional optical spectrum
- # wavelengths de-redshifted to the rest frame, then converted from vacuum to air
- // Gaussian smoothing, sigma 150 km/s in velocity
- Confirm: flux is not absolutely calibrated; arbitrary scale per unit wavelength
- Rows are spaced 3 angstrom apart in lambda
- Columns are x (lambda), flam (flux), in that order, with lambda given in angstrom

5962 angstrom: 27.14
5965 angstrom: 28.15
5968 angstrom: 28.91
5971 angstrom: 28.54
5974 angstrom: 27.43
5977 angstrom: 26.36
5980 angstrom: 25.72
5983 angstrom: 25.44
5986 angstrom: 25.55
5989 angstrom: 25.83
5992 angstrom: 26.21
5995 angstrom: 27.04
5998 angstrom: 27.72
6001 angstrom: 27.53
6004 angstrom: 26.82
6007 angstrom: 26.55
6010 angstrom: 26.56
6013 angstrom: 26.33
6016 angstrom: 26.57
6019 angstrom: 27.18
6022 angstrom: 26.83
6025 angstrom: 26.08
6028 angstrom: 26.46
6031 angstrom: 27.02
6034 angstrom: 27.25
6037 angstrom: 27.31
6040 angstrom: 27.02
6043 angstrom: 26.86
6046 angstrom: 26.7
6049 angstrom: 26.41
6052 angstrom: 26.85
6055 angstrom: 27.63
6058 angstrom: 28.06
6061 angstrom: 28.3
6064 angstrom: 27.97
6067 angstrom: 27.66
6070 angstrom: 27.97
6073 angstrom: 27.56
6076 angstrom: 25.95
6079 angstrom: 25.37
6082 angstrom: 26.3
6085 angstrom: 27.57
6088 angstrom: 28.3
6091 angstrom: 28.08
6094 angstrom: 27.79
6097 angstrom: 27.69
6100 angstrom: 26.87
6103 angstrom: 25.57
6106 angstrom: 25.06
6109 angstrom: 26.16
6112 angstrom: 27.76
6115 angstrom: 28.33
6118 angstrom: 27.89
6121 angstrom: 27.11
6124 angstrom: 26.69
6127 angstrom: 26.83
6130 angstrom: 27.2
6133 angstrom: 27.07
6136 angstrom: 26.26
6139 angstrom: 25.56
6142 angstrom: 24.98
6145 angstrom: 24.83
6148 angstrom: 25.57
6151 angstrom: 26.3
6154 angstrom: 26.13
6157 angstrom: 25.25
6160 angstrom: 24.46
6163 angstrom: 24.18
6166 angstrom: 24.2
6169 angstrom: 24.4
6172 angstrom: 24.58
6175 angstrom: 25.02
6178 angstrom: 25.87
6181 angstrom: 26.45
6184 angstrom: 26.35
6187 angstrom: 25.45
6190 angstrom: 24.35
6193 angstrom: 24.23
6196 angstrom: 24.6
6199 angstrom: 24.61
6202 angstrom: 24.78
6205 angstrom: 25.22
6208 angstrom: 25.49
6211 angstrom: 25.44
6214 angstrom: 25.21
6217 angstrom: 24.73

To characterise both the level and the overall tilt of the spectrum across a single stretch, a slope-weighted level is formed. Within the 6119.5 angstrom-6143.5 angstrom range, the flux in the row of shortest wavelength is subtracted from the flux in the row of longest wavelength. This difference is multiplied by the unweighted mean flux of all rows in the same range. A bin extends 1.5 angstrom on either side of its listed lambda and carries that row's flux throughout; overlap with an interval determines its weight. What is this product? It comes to -56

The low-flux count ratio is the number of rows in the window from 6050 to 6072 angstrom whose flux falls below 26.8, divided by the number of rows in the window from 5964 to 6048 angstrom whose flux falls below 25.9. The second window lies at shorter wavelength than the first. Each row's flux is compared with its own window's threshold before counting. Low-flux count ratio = 0.0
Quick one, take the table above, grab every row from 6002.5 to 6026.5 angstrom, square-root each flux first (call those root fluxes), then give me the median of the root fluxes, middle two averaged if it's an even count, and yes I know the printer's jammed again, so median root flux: 5.15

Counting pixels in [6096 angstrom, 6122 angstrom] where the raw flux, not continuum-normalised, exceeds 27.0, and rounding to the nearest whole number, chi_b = 5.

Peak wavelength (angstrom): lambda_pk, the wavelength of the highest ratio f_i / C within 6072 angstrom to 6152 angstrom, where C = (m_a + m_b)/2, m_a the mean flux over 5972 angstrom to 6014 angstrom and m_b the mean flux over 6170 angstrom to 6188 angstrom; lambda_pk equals 6115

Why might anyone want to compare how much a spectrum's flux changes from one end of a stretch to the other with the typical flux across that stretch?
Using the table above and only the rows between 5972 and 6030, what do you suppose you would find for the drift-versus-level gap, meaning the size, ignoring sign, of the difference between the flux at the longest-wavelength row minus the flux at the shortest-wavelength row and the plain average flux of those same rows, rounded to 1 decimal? 27.5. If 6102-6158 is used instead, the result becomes 26.7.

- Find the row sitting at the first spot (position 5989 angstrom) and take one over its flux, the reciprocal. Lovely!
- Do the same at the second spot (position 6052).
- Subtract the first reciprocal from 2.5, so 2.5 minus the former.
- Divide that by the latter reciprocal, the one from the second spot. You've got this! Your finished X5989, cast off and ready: 66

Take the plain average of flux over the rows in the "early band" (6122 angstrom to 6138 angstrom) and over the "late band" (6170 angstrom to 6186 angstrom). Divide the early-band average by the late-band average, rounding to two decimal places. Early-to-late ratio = 1.05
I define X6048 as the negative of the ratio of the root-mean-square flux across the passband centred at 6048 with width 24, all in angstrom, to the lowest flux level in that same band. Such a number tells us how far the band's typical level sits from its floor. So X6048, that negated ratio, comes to -1.03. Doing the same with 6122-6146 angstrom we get -1.05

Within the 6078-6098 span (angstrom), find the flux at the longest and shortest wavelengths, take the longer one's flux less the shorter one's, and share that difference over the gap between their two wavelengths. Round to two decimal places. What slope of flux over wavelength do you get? 0.13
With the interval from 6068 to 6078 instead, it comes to -0.34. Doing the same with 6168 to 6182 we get 0.17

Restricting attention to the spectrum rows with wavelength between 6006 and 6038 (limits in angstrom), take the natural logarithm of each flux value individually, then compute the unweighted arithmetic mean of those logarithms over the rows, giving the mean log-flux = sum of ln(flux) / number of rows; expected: 3.286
